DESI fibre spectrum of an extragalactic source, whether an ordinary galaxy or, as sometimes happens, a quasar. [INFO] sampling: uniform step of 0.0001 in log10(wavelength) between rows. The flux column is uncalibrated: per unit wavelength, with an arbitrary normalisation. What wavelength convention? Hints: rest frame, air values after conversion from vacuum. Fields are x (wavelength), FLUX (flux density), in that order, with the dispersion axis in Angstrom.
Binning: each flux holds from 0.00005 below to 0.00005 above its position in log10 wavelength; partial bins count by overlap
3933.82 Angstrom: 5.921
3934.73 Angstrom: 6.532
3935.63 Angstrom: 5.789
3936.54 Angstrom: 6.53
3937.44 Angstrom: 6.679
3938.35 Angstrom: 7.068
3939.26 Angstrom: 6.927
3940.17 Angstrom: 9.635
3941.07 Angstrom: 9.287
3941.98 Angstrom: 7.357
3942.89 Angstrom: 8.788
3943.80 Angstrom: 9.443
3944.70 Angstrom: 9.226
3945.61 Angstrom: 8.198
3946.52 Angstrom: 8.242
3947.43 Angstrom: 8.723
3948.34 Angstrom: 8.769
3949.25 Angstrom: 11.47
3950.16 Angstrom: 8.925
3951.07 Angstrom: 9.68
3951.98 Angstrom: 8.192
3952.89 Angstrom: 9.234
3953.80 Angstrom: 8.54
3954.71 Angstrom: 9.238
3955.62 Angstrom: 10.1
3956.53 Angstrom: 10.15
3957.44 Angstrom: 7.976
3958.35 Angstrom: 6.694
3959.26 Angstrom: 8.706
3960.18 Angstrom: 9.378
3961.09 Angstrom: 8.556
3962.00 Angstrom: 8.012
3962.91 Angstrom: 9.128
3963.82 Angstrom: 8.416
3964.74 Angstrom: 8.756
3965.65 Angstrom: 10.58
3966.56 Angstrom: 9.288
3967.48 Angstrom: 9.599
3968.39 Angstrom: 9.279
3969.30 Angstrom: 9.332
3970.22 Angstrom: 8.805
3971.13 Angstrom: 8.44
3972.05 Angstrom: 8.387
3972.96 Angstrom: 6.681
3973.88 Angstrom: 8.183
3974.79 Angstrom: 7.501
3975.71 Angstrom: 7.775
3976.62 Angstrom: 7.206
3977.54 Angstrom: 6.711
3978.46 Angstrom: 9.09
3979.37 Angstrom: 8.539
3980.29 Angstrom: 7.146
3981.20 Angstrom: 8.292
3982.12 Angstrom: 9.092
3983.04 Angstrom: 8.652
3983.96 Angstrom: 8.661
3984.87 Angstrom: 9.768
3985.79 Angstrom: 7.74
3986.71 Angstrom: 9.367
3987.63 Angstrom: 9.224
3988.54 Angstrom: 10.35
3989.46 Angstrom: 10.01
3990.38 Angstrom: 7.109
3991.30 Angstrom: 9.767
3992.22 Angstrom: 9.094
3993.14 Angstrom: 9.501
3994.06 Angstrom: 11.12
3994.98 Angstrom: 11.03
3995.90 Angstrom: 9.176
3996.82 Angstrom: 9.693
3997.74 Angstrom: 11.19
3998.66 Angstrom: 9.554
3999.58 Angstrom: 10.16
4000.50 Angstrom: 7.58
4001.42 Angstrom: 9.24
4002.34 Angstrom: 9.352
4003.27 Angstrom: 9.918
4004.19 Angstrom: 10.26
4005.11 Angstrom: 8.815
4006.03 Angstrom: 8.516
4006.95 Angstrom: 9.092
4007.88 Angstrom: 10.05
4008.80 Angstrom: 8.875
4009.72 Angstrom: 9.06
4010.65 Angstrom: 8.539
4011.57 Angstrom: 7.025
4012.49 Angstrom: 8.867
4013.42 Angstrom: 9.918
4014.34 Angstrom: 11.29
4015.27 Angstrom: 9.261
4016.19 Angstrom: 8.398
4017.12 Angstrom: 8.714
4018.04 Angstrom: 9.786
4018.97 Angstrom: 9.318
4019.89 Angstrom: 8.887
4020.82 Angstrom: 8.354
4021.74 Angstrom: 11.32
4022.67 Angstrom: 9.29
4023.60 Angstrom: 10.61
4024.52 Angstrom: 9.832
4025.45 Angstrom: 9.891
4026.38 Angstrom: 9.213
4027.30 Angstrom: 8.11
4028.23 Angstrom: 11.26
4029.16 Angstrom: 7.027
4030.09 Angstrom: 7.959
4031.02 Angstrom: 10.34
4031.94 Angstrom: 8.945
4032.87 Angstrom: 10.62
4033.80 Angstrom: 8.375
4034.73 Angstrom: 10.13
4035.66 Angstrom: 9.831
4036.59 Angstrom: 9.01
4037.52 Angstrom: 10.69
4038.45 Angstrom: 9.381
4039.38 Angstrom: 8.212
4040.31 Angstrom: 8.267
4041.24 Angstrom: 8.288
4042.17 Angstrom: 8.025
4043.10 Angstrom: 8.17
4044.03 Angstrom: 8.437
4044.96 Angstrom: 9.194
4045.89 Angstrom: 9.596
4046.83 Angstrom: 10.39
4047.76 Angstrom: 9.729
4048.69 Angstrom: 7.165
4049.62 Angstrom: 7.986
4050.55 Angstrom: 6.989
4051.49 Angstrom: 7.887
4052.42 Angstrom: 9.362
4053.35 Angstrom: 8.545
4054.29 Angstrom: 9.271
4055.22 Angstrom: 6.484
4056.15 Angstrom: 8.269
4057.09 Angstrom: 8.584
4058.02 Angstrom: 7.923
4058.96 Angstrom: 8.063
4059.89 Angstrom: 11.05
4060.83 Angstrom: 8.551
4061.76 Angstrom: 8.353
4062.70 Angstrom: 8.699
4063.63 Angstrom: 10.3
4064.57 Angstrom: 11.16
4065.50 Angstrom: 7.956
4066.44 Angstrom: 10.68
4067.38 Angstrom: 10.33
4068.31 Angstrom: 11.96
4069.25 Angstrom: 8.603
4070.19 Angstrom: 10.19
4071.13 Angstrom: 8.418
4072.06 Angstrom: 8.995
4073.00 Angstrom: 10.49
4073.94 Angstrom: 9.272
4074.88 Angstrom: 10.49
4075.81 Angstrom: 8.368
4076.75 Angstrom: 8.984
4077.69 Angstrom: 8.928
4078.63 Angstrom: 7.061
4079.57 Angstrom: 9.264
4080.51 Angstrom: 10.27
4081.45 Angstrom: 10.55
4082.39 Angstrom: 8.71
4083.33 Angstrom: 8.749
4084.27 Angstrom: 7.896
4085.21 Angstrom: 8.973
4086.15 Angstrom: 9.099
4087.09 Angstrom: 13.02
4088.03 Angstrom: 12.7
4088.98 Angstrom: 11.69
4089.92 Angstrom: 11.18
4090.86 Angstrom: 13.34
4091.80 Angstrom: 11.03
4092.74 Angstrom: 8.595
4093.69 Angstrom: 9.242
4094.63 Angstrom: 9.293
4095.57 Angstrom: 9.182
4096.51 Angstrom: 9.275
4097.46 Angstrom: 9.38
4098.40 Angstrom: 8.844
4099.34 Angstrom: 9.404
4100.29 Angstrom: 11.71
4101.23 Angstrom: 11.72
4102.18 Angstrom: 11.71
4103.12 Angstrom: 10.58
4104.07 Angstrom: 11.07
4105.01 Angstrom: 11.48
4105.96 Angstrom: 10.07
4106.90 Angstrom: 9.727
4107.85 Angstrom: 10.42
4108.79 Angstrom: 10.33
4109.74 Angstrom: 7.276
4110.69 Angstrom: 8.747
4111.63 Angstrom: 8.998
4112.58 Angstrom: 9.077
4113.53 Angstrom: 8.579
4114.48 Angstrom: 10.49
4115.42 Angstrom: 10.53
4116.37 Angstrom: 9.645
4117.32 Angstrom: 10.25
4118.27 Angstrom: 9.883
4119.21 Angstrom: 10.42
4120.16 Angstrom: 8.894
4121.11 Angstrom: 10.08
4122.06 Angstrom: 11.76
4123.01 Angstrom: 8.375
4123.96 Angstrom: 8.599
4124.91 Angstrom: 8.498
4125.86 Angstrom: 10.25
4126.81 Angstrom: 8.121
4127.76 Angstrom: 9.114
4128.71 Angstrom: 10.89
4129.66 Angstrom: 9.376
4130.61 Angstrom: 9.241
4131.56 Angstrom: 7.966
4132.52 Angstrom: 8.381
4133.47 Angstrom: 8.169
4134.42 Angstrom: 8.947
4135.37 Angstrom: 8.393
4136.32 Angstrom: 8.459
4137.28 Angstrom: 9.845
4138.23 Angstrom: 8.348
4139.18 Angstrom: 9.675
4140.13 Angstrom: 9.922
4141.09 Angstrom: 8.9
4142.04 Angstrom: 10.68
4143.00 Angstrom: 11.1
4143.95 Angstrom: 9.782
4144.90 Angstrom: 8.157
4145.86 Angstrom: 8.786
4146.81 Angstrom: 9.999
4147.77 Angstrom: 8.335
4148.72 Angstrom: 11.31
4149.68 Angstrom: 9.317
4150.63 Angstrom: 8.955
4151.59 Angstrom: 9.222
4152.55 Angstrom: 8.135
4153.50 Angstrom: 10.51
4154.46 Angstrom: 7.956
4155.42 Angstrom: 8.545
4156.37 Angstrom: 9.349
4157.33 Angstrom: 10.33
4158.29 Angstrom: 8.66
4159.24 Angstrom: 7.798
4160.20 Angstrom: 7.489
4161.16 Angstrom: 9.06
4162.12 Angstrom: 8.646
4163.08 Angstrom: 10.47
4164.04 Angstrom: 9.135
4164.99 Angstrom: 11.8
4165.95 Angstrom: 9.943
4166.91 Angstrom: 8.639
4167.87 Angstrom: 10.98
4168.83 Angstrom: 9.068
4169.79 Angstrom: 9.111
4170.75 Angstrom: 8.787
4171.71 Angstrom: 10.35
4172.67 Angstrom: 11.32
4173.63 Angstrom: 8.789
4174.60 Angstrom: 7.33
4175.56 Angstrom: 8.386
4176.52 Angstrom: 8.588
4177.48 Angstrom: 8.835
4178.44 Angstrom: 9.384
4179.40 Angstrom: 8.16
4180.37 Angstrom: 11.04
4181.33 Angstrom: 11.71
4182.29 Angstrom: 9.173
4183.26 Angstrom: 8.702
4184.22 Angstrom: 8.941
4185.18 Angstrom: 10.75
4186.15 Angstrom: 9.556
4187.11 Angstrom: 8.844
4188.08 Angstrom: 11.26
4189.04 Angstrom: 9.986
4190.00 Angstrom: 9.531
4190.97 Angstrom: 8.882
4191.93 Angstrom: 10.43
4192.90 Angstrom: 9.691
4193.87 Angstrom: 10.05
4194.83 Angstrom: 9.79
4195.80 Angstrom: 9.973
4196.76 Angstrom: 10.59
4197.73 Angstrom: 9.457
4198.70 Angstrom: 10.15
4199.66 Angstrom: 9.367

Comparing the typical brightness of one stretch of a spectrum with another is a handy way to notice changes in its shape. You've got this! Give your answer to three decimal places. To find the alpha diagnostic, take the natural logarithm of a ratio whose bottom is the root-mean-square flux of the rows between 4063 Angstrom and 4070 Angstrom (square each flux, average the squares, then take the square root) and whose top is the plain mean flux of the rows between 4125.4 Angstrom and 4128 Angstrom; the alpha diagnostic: -0.110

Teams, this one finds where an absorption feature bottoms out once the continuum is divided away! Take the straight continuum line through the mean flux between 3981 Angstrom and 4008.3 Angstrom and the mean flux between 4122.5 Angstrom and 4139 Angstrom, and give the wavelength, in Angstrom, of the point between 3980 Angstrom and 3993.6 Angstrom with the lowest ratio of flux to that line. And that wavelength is 3990.38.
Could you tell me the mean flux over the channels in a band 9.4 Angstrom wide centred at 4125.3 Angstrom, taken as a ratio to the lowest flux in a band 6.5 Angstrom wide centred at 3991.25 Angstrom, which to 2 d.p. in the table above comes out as 1.34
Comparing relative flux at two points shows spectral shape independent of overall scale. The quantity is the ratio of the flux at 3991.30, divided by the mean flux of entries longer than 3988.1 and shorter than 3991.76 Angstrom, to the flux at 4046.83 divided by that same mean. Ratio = 0.94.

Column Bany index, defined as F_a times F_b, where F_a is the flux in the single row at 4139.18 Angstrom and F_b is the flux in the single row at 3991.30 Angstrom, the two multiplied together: 94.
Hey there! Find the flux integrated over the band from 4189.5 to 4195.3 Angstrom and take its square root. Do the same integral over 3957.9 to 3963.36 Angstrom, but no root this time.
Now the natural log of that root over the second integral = -1.81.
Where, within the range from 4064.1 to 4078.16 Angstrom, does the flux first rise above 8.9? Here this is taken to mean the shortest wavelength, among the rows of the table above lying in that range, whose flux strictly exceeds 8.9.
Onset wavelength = 4064.57 Angstrom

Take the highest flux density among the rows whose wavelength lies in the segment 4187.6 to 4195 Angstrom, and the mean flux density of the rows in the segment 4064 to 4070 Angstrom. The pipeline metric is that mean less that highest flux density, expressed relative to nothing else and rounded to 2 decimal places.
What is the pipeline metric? -1.15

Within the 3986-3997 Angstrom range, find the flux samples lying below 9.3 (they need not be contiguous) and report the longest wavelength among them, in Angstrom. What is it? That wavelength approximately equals 3995.90 Angstrom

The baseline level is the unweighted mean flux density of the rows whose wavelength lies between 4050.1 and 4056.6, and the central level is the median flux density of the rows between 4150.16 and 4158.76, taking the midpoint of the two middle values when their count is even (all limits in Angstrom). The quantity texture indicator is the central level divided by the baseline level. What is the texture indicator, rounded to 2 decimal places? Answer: 1.10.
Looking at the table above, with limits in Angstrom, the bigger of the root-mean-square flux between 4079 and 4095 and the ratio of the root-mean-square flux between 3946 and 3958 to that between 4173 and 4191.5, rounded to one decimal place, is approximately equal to 10.3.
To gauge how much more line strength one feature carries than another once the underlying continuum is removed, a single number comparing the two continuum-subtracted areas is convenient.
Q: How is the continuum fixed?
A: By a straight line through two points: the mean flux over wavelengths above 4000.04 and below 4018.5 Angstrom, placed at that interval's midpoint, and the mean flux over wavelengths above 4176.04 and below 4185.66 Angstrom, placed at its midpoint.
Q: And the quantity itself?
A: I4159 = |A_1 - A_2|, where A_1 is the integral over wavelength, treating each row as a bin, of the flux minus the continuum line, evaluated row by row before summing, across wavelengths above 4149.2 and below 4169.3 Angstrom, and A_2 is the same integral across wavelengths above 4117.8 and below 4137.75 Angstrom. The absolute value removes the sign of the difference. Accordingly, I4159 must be 1.2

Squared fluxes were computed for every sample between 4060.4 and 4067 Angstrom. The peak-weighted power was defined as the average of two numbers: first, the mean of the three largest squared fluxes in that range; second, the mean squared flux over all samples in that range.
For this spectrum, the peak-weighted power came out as 102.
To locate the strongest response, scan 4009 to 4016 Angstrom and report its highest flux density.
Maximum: 11.29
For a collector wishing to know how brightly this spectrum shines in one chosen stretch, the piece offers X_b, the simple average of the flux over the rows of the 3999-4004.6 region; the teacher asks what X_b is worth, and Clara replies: 9.4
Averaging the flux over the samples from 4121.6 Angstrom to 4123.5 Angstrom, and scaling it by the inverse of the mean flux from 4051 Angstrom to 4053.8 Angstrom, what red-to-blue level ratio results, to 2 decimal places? 1.17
